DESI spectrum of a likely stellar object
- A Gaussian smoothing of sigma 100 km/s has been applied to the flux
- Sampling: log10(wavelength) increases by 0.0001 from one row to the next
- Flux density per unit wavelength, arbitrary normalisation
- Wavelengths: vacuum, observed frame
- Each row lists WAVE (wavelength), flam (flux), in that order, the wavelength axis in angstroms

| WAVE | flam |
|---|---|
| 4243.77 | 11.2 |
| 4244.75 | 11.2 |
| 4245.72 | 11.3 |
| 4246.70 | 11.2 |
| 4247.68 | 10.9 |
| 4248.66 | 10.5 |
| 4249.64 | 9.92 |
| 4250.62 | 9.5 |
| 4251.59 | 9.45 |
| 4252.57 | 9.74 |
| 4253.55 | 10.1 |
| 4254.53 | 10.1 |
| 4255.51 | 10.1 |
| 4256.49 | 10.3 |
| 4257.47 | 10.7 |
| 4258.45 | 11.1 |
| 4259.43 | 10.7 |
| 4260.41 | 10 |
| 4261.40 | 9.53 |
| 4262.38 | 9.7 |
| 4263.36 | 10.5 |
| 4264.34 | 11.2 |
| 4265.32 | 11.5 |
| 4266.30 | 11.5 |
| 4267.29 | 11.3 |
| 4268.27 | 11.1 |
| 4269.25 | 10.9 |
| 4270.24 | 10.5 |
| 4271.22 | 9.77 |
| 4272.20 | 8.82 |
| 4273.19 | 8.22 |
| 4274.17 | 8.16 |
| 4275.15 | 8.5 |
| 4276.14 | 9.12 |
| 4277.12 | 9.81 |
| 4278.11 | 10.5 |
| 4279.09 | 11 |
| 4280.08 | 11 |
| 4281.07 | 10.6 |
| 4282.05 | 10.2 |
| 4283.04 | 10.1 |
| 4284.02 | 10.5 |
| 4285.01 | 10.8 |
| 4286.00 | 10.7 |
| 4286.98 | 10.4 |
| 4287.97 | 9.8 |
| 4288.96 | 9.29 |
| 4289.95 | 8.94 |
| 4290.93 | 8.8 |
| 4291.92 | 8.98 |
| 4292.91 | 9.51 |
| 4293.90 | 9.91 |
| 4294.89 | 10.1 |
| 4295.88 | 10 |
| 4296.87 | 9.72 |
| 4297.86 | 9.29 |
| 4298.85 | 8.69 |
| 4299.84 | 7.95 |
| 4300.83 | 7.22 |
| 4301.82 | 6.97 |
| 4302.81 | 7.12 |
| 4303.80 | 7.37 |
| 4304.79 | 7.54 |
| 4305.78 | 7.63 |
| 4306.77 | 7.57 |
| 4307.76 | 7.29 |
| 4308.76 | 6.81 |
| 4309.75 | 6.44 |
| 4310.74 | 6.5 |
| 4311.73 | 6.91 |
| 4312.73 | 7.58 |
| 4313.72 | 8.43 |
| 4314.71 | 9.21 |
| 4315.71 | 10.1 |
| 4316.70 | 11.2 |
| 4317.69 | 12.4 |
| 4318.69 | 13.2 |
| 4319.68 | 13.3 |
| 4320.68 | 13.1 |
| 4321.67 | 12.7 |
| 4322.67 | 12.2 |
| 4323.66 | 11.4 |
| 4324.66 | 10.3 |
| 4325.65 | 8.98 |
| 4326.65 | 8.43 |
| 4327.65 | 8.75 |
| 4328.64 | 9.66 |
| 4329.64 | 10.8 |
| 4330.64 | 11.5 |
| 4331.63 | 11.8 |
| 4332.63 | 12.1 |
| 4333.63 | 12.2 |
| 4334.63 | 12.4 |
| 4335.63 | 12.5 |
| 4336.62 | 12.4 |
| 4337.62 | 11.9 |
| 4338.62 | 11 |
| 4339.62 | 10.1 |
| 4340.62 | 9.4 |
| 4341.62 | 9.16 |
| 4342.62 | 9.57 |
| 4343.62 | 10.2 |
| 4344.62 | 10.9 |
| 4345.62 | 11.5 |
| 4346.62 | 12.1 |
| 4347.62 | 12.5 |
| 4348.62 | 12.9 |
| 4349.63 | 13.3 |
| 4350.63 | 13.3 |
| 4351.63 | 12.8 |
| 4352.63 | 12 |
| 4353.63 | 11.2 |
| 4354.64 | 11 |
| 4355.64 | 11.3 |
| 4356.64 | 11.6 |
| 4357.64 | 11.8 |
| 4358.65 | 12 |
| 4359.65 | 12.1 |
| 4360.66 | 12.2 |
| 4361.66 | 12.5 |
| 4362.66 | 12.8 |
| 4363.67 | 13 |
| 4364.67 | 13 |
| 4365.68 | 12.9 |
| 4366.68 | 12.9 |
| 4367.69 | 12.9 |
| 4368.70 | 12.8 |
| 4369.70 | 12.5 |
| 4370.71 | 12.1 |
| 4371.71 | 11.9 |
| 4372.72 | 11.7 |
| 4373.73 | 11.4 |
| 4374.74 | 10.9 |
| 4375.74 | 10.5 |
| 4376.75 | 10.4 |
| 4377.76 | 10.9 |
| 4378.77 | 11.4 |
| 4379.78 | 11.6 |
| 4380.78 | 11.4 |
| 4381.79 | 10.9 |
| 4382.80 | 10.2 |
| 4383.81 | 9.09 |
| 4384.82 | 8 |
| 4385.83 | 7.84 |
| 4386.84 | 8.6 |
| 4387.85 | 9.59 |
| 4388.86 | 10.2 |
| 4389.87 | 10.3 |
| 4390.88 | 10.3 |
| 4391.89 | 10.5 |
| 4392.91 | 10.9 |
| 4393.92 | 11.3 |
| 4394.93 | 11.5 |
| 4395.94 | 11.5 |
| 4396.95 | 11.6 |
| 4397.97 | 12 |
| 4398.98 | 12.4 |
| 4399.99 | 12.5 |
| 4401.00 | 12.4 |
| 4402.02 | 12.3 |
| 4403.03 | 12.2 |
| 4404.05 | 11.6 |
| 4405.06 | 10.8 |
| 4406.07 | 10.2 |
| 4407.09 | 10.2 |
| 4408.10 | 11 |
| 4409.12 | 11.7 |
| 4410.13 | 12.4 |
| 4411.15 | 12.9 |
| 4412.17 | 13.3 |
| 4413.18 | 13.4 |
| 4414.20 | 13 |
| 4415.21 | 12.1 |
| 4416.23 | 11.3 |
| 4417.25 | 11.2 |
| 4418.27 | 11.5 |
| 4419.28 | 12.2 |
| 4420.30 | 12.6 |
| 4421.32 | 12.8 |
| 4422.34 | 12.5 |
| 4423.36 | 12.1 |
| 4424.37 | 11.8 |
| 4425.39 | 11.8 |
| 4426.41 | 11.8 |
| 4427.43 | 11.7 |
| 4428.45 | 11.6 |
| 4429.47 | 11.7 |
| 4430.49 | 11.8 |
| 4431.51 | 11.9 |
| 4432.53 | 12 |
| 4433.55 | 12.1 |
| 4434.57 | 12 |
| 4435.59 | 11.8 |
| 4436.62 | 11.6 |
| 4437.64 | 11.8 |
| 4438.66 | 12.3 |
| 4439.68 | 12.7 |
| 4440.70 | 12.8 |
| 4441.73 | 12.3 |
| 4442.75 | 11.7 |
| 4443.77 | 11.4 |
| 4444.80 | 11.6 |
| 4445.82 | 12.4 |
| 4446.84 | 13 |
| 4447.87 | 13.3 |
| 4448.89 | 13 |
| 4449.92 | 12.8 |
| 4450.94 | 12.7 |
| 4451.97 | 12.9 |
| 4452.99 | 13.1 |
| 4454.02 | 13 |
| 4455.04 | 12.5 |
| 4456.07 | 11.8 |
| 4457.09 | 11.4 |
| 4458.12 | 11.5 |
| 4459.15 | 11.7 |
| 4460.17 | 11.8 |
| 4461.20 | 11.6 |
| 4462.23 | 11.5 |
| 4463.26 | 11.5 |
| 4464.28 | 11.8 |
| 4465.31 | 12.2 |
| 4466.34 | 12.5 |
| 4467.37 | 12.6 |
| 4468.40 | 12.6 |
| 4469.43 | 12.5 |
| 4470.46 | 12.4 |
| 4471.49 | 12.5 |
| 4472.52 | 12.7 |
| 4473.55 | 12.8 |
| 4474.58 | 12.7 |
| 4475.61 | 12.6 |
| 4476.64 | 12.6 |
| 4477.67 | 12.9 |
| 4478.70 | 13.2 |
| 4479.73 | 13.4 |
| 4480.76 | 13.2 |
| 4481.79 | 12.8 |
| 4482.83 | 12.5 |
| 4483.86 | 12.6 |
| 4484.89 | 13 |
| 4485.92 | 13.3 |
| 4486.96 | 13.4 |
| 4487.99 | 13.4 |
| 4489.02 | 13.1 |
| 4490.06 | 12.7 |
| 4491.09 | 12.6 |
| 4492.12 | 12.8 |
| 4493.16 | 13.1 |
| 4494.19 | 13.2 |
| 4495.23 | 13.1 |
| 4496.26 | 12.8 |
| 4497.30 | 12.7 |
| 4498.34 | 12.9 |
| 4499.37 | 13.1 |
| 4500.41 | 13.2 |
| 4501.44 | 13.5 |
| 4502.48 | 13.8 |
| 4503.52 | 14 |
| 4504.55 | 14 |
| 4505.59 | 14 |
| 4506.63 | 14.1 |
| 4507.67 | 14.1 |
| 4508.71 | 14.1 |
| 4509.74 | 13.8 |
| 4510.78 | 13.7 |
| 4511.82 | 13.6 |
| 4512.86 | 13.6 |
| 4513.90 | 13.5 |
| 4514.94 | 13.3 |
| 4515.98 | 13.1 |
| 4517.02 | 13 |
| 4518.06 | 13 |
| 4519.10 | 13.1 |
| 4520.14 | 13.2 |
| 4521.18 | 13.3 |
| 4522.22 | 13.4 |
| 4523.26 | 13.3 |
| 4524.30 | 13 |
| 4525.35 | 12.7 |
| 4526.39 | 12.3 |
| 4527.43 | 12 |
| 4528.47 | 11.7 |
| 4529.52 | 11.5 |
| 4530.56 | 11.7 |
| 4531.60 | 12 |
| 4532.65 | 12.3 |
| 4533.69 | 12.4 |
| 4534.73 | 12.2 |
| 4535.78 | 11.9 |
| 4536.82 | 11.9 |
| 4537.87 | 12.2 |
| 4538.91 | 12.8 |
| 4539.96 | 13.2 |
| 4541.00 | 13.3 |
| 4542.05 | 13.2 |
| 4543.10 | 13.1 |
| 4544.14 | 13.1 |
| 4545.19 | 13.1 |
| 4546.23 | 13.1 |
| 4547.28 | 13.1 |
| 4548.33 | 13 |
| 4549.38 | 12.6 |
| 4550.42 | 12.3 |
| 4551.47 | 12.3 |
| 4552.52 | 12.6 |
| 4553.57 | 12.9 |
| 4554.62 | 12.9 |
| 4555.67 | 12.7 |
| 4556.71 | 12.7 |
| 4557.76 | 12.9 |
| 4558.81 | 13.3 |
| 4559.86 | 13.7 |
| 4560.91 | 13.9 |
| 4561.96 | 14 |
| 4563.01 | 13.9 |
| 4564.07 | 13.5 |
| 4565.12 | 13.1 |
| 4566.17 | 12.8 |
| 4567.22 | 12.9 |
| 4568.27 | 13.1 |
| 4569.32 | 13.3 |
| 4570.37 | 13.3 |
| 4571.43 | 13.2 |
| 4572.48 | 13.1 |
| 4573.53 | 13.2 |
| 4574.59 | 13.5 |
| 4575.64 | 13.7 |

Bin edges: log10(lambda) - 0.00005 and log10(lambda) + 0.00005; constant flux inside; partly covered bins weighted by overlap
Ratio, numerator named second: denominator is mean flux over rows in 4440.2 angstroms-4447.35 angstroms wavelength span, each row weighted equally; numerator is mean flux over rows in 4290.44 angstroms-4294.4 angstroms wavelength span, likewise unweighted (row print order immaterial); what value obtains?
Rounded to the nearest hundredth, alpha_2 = 0.76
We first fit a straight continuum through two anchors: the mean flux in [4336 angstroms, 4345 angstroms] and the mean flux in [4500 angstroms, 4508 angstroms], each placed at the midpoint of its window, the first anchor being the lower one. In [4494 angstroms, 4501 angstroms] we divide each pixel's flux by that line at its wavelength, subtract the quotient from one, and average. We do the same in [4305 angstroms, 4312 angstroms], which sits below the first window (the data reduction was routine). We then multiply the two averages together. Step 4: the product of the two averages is 0.015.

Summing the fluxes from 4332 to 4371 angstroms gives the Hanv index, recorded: 465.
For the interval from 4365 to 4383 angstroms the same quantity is 209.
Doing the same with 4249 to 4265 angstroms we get 163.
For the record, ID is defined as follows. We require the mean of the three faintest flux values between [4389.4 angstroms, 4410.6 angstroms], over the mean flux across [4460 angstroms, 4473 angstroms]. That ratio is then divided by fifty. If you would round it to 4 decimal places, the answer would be 0.0168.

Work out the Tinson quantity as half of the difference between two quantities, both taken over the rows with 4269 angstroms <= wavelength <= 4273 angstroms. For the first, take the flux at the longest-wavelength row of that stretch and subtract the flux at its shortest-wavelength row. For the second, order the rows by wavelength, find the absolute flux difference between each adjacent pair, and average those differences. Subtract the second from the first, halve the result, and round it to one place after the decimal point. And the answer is -1.4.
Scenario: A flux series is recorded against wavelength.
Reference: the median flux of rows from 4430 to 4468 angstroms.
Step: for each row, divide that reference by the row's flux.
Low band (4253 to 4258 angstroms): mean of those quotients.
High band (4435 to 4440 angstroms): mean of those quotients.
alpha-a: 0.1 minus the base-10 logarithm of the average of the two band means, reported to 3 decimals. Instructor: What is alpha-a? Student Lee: 0.065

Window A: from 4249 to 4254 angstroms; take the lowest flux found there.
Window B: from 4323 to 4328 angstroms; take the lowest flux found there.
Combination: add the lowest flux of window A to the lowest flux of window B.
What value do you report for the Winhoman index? 17.9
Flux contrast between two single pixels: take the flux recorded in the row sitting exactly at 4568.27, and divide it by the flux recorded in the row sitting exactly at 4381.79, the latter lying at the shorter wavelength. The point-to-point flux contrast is 1.20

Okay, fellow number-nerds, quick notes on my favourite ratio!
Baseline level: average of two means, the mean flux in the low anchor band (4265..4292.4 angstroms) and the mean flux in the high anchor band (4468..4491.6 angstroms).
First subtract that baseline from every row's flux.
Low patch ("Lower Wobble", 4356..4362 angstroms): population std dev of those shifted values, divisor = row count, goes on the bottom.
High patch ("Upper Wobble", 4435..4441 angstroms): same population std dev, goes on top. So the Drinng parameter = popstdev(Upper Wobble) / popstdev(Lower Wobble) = 1.6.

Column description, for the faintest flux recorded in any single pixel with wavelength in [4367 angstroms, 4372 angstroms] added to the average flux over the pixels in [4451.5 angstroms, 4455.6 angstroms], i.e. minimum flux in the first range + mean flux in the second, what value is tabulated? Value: 25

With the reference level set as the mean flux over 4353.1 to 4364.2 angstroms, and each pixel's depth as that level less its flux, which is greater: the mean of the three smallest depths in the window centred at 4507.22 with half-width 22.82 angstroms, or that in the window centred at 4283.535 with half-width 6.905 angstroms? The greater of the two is 1.0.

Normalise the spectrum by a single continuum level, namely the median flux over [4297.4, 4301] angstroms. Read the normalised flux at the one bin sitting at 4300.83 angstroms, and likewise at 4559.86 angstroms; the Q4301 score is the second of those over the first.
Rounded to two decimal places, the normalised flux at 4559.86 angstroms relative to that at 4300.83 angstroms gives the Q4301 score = 1.90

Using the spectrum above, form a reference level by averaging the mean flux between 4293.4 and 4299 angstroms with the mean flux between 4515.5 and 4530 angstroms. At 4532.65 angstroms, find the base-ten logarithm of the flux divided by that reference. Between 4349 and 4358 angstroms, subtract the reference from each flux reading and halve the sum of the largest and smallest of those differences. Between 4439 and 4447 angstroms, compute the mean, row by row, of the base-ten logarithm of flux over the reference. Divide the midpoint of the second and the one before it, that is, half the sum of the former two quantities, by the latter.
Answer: 13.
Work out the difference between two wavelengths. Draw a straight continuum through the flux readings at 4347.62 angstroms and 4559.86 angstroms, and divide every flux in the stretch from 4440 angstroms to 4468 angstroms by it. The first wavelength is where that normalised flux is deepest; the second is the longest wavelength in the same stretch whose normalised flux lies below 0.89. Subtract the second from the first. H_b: -6.2 angstroms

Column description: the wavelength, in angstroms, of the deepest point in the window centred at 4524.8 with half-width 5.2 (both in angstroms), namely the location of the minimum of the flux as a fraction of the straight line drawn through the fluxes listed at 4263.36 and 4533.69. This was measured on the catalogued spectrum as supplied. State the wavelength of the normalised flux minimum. 4529.52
